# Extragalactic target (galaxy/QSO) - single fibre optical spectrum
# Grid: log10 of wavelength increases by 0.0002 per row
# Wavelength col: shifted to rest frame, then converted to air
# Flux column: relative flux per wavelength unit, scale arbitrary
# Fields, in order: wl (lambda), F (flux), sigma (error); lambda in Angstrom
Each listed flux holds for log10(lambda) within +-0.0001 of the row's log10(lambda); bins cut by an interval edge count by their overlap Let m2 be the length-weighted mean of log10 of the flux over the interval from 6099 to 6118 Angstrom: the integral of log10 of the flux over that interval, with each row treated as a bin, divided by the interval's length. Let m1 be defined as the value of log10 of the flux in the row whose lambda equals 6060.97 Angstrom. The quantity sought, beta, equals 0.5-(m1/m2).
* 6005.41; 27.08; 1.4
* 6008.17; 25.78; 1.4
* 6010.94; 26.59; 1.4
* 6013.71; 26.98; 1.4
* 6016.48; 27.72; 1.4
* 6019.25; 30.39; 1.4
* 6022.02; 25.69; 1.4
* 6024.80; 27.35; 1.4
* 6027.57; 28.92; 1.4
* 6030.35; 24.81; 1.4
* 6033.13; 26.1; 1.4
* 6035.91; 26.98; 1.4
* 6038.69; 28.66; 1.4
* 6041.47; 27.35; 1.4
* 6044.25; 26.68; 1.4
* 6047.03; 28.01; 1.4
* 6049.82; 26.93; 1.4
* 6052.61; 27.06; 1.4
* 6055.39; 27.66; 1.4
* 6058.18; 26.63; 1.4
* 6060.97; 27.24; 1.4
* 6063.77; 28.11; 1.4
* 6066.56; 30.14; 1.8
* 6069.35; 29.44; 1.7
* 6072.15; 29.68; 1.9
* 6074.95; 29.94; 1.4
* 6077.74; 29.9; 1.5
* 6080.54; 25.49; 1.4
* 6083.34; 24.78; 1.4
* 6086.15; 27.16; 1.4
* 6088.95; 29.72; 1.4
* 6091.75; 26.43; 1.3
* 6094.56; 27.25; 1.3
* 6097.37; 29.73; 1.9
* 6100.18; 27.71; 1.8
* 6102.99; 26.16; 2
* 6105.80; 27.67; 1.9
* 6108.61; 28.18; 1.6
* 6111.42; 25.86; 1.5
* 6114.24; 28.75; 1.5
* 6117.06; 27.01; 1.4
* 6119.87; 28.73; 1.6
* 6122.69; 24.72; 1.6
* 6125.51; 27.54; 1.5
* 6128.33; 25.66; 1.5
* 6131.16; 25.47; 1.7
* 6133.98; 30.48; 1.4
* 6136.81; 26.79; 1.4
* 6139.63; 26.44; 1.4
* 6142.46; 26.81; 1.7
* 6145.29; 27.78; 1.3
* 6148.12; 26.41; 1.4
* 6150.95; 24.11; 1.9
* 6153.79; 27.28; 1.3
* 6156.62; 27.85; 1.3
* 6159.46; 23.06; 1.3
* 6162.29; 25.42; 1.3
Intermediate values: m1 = 1.44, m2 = 1.44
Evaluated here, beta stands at -0.499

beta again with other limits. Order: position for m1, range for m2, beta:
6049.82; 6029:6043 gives -0.502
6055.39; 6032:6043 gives -0.504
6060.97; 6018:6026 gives -0.495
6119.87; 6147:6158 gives -0.526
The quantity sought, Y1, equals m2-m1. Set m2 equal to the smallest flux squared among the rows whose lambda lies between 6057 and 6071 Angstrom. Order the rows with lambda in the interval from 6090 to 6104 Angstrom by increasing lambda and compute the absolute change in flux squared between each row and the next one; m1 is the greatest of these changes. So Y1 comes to 568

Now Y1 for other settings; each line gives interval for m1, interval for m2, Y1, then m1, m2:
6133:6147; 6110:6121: 457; 211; 669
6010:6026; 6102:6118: 405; 264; 669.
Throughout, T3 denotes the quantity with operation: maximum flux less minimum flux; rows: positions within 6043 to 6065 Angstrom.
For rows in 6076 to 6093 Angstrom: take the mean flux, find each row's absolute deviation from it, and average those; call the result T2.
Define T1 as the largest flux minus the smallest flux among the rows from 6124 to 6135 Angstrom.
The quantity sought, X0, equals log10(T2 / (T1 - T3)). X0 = -0.3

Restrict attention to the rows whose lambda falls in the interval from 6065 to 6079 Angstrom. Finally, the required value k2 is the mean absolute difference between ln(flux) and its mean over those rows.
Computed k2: 0.007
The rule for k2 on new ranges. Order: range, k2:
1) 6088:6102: 0.044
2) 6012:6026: 0.041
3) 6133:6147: 0.042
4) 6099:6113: 0.033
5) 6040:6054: 0.014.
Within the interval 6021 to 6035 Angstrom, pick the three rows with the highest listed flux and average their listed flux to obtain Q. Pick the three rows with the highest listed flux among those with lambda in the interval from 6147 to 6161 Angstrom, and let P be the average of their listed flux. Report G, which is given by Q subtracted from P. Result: -0.3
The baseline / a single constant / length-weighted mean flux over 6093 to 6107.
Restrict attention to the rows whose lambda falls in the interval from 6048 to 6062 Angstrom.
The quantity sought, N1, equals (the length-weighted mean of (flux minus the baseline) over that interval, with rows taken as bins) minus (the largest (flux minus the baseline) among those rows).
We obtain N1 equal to -0.5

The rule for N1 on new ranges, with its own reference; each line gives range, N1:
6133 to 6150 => -3.2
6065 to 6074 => -0.4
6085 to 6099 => -1.7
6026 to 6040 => -1.8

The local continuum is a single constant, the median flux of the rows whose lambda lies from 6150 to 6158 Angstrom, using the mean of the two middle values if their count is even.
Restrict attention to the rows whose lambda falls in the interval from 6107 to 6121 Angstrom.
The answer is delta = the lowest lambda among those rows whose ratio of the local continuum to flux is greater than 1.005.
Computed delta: 6111.42 Angstrom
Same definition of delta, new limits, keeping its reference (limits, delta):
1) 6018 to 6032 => 6022.02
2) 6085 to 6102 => 6091.75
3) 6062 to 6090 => 6080.54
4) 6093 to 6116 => 6102.99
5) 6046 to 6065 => 6049.82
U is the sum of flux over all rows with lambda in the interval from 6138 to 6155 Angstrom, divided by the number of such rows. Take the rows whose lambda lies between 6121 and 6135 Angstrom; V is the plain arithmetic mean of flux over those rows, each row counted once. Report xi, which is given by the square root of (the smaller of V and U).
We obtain 5.15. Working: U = 26.5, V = 26.8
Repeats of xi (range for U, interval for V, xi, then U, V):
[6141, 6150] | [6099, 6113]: 5.20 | 27.0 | 27.1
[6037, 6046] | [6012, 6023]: 5.25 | 27.6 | 27.7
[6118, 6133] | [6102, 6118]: 5.14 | 26.4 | 27.3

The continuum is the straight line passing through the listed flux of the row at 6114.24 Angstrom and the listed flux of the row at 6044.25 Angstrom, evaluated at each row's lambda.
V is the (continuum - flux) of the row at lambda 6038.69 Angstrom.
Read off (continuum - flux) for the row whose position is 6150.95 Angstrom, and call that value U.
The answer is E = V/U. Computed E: -0.4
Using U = 6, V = -2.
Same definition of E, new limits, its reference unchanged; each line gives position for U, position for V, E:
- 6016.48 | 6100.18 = -0.3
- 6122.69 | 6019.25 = -1.0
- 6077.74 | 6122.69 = -1.9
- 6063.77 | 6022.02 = -0.4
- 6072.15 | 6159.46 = -3.2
